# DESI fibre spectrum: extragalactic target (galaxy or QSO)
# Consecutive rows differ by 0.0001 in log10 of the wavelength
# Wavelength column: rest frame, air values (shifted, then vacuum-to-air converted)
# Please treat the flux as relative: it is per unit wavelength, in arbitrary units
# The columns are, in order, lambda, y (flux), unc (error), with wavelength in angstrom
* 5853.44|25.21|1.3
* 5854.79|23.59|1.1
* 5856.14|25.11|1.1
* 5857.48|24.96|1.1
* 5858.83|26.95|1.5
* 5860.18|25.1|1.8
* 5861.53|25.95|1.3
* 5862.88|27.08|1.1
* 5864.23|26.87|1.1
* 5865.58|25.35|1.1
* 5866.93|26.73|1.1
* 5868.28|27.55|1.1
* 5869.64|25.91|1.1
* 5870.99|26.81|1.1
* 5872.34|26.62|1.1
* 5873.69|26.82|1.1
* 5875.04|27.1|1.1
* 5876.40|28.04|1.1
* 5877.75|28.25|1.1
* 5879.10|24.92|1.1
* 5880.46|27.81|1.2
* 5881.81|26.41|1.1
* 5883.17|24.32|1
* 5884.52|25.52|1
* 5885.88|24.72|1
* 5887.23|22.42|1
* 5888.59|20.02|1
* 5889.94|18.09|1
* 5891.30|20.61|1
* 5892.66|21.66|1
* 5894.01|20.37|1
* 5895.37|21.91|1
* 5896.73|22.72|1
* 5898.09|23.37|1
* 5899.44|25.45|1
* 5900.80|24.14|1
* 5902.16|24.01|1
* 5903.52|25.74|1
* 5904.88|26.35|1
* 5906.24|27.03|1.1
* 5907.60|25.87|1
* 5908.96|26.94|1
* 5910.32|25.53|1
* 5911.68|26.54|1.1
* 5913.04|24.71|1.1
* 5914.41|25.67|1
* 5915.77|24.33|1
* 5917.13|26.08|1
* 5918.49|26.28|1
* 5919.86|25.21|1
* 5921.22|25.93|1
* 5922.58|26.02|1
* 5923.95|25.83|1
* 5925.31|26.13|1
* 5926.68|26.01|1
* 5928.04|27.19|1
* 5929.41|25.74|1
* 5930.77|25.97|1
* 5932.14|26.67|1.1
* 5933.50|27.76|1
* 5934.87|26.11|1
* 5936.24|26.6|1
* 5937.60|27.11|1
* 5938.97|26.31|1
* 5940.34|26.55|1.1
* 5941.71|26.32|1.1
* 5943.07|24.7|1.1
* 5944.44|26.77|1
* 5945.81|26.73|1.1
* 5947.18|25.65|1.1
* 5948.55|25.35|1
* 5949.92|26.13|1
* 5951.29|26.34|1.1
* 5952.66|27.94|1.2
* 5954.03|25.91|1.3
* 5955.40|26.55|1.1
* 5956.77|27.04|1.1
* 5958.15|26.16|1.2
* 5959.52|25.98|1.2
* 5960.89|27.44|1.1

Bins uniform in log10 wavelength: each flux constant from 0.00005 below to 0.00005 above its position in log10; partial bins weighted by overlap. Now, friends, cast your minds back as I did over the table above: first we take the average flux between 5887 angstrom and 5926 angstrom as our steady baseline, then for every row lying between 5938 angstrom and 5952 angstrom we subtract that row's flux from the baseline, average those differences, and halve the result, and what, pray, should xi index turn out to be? -0.89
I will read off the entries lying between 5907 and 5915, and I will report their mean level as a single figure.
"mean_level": 25.9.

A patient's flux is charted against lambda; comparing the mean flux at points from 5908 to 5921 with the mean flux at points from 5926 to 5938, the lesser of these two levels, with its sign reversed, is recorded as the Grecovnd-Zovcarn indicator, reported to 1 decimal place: -25.7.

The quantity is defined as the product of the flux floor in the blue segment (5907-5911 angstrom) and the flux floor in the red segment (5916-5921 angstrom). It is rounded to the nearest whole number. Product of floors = 644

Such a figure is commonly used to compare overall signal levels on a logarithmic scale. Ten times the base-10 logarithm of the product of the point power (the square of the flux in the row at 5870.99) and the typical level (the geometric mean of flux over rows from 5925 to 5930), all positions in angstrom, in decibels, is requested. 42.8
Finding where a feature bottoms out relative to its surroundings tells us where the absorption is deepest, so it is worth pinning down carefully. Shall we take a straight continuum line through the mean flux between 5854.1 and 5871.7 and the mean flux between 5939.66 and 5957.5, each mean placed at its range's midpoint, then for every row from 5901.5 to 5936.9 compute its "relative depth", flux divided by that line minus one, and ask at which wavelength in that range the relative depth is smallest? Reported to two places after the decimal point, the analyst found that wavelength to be 5902.16 angstrom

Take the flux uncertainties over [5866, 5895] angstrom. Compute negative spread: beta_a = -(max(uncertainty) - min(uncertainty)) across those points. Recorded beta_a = -0.20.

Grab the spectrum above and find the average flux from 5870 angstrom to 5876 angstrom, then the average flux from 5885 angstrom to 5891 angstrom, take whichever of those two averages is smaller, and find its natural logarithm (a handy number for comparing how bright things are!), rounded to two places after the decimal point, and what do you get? 3.06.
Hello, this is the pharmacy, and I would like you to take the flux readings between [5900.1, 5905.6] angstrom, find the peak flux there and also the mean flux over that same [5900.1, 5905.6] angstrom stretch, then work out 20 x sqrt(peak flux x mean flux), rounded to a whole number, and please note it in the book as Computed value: 514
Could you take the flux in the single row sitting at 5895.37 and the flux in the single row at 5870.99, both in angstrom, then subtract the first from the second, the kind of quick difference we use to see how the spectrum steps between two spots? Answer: 4.9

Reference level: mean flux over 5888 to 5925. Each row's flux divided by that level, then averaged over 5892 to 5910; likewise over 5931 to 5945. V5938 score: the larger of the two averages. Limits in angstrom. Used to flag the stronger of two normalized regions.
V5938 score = 1.09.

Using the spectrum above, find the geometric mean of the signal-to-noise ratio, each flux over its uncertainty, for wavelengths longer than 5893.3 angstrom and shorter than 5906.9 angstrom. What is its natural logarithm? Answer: 3.17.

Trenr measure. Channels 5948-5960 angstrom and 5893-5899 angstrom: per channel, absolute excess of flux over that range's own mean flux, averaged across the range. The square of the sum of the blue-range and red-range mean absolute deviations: 2.2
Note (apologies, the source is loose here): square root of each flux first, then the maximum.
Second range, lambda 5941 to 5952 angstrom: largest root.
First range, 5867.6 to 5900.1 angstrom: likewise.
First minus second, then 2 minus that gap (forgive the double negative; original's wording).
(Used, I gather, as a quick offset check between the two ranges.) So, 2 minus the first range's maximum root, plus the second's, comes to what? 1.86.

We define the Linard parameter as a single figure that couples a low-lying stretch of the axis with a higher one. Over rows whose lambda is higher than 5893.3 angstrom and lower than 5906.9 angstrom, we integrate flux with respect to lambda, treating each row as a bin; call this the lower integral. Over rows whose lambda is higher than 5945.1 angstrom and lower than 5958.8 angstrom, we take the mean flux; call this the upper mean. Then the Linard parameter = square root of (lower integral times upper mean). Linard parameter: 93.0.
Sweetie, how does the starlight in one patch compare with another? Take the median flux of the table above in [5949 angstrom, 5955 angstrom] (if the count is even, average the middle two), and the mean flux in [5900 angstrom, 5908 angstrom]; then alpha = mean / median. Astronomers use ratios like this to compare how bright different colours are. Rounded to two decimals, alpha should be 0.97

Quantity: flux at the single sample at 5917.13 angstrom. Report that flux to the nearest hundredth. 26.08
